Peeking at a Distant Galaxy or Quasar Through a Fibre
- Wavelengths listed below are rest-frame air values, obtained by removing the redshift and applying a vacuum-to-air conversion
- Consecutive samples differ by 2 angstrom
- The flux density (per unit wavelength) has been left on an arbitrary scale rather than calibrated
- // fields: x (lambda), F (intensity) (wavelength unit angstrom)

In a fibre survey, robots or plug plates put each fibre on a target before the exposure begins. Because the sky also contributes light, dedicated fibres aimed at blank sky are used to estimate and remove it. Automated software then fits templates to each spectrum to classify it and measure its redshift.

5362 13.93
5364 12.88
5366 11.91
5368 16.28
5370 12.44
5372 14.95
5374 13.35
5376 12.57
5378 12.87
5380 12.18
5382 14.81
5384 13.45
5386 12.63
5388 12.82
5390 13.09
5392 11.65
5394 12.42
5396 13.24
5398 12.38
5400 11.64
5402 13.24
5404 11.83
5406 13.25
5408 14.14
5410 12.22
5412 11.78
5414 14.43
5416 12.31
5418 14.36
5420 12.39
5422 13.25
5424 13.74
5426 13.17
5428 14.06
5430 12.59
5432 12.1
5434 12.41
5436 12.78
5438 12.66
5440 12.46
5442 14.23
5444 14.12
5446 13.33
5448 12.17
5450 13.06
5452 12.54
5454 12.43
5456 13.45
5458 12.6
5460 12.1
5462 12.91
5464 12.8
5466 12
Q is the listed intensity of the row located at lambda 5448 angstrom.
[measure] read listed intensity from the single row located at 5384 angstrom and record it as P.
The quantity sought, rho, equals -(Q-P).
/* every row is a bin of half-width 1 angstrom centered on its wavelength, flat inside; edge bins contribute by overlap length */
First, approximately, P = 13.45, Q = 12.17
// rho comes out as 1.3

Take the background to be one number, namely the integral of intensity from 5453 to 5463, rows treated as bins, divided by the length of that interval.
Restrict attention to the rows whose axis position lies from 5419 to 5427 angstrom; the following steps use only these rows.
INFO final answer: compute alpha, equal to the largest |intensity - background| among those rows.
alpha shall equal 1.0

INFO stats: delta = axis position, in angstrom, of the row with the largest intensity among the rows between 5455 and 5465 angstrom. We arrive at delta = 5456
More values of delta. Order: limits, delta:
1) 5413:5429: 5414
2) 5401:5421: 5414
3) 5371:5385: 5372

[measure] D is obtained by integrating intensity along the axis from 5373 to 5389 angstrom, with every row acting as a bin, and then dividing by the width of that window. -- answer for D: 13.1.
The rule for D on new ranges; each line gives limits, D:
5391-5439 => 12.8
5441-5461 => 13.0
